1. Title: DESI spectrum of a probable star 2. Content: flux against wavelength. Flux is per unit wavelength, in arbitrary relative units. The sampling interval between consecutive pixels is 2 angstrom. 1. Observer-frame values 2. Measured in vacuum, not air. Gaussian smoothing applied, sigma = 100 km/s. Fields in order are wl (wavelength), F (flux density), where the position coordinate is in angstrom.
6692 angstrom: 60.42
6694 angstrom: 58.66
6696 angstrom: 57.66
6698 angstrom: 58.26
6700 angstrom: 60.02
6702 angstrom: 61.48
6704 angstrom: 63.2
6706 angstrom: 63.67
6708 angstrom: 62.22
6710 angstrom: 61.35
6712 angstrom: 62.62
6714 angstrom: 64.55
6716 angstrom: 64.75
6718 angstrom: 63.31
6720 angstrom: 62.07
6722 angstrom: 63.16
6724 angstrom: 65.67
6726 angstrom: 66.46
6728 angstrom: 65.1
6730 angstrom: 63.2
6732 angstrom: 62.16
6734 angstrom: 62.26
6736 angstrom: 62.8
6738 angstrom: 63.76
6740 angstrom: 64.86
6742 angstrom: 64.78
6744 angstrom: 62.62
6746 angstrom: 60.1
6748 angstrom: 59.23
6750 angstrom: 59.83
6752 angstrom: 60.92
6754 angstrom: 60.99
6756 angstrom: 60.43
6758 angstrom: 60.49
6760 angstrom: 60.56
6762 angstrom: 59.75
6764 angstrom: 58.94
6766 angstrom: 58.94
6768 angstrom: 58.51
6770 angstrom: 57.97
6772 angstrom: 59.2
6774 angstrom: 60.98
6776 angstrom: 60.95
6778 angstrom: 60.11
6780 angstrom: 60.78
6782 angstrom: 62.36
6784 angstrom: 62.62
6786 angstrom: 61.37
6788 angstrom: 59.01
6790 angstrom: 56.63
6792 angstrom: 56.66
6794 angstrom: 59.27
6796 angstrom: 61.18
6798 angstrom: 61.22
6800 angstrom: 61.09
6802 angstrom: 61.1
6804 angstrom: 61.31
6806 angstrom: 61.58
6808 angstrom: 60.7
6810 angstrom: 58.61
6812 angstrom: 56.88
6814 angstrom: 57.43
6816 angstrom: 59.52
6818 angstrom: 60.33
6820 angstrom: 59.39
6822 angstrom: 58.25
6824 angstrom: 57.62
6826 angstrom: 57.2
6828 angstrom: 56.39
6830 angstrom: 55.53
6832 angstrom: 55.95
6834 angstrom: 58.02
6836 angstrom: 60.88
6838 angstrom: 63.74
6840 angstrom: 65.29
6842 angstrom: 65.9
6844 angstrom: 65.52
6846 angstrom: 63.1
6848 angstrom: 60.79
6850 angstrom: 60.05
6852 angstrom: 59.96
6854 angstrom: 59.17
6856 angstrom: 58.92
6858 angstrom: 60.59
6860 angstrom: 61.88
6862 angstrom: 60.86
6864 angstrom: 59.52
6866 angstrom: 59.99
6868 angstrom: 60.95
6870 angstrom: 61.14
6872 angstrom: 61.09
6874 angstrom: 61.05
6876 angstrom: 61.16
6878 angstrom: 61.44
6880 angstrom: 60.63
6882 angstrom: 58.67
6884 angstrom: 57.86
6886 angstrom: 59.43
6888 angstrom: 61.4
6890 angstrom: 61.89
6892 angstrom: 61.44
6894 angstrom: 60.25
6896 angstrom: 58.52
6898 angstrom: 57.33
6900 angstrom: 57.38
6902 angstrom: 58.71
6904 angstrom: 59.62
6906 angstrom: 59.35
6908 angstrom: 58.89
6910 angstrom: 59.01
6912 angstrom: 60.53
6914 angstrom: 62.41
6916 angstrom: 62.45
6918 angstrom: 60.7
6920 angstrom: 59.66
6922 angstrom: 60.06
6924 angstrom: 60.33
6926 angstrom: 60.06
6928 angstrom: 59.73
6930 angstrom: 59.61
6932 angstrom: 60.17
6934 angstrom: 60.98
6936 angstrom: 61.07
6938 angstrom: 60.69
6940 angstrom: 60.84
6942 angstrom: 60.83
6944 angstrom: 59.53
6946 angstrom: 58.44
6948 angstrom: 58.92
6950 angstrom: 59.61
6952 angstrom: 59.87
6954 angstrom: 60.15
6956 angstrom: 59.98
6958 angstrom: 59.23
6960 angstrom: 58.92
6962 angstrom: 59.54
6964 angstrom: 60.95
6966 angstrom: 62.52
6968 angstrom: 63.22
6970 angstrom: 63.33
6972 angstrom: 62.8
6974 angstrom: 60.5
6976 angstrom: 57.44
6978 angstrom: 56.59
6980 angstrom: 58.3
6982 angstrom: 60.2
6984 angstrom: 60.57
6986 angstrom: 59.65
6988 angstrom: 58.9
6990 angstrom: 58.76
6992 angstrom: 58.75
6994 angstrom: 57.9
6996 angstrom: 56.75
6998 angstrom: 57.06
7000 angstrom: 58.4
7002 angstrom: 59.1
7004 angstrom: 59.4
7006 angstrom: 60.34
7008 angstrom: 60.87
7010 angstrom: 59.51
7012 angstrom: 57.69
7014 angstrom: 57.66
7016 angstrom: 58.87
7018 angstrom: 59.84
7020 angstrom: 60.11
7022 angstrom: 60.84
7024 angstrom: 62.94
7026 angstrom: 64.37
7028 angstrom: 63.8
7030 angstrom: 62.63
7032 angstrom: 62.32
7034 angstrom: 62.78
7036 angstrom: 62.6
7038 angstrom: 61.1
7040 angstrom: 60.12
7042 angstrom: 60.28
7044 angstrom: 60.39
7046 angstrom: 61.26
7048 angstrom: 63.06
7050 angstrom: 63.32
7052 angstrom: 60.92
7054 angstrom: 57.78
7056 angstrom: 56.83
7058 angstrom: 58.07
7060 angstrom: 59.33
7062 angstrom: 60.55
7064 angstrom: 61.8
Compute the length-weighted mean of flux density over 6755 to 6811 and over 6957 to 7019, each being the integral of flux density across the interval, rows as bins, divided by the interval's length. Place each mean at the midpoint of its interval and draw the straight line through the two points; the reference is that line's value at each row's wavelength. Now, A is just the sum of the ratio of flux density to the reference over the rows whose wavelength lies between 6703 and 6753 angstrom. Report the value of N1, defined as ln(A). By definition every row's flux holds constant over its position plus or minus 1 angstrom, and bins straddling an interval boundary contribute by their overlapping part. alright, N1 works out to 3.26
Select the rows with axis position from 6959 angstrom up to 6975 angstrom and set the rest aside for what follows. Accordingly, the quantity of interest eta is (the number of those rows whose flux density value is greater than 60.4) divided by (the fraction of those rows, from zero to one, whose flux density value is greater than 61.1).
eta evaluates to 12.0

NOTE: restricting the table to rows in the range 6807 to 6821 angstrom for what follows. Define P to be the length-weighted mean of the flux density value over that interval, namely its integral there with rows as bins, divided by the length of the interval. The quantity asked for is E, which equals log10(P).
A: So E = 1.77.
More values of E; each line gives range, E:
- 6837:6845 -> 1.81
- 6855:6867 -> 1.78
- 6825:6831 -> 1.75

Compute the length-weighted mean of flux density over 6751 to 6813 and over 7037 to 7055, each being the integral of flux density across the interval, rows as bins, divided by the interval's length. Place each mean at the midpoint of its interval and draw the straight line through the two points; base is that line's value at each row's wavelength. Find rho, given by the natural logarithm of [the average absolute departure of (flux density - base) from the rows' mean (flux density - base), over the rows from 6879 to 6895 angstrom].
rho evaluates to 0.14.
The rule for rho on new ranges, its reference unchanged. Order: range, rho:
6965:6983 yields 0.77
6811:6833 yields 0.21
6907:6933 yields -0.25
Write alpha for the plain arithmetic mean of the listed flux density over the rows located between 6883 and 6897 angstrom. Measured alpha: 60.1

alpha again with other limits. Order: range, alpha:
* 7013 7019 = 58.8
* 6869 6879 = 61.2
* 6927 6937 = 60.3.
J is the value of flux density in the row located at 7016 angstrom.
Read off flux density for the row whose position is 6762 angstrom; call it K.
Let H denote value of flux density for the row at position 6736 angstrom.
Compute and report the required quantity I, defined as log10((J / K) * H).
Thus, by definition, 1.79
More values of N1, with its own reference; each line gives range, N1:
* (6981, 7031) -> 3.23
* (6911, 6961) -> 3.23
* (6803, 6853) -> 3.22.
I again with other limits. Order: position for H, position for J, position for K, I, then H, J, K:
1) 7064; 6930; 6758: 1.78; 61.8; 59.61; 60.49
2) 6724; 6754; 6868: 1.82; 65.67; 60.99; 60.95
